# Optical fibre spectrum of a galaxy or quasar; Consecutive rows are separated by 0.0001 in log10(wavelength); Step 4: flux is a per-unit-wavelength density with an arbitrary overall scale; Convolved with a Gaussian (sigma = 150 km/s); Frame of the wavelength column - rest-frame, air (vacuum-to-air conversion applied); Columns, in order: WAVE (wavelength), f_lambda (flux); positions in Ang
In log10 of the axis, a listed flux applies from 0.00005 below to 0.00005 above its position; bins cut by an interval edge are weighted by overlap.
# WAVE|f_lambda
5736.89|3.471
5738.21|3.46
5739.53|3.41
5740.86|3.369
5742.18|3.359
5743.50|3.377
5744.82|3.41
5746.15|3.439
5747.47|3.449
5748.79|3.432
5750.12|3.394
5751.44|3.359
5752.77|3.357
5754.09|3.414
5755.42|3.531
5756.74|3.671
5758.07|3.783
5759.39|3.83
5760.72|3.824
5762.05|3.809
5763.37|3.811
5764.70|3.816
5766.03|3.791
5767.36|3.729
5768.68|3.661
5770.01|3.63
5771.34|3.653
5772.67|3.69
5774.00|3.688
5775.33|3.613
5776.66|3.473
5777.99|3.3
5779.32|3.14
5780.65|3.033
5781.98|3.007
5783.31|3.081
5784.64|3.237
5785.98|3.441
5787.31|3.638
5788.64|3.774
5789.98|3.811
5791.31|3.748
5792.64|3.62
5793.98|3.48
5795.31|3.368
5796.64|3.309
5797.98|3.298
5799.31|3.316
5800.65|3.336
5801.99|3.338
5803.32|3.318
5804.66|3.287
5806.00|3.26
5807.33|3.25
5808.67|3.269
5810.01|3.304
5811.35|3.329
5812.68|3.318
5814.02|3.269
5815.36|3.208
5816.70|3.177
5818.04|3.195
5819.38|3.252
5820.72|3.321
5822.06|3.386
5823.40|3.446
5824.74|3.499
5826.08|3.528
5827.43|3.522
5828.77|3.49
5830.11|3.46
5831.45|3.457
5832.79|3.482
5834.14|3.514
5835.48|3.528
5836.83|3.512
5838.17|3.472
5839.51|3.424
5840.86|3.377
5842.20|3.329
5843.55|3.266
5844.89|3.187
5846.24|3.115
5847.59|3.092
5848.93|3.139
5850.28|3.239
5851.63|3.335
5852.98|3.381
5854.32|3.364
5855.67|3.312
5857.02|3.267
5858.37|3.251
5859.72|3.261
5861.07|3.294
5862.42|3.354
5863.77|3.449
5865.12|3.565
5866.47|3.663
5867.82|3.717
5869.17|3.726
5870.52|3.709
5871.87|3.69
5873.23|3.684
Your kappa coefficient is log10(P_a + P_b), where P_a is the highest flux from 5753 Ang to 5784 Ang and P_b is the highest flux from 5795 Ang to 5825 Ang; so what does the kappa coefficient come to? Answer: 0.865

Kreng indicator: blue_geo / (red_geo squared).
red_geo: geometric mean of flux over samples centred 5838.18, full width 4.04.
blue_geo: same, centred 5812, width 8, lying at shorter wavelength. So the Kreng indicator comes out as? 0.273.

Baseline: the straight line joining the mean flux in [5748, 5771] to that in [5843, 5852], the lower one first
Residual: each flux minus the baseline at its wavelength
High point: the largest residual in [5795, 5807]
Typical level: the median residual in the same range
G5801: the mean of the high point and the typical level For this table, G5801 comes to -0.10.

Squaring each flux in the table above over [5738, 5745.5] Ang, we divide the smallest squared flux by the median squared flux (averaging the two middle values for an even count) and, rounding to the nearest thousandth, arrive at 0.980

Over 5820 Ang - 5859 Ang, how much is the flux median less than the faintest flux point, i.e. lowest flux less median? -0.29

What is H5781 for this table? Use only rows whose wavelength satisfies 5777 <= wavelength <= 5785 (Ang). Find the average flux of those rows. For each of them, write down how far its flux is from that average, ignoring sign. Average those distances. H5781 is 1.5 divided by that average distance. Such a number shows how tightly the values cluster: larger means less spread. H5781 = 16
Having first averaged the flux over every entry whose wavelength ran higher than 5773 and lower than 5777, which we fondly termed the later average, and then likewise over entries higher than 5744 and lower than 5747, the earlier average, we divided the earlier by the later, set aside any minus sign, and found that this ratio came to 0.95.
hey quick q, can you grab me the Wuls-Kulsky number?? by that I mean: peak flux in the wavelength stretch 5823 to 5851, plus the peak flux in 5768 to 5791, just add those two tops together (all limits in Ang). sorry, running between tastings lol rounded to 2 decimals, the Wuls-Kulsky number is 7.34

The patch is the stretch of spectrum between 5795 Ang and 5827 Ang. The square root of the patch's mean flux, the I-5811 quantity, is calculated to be 1.82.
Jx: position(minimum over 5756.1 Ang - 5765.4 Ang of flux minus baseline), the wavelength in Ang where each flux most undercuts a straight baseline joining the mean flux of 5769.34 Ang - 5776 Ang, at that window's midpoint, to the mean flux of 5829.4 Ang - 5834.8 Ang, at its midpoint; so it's 5756.74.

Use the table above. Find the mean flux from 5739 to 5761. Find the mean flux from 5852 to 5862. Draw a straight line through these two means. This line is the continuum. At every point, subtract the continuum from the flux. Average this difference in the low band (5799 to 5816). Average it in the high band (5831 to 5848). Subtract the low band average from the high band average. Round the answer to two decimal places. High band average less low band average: 0.13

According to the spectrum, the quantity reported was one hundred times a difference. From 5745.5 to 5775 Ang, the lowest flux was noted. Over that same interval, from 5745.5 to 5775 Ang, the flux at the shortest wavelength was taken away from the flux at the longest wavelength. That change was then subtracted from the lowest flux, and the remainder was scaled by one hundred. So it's 311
